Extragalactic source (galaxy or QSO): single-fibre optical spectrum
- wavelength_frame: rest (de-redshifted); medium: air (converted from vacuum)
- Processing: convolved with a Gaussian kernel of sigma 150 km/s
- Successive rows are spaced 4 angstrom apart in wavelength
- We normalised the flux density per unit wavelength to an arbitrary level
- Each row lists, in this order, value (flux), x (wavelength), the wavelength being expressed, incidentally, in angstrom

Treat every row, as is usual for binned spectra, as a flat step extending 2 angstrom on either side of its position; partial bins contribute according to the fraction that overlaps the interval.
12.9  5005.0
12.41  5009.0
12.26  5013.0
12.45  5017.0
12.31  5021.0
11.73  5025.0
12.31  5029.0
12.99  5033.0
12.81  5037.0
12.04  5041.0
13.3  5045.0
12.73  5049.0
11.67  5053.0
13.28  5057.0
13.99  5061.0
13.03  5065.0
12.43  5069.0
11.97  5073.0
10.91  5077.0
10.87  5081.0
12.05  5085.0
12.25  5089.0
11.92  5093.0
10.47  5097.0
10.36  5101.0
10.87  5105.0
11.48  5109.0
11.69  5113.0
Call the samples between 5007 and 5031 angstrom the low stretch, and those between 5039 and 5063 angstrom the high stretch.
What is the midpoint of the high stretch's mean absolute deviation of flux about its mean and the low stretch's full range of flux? 0.70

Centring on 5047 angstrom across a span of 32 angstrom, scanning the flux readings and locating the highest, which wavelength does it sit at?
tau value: 5061.0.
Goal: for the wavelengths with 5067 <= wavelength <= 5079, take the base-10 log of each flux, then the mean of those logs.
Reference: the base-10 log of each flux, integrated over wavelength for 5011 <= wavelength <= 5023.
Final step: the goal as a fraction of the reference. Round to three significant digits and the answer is 0.0817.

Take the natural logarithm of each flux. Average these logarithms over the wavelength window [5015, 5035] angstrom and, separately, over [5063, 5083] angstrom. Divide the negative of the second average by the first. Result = -0.98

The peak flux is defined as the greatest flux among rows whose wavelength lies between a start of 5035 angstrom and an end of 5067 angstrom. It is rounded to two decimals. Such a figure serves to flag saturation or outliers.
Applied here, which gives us 13.99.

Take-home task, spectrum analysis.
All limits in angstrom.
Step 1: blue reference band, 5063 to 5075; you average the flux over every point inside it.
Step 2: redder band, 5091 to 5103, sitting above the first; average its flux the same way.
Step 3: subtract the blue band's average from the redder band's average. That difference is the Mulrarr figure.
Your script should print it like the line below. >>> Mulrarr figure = -1.6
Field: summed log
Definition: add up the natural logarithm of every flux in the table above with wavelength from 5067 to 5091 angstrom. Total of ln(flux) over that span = 14.8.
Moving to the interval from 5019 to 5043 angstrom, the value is 15.1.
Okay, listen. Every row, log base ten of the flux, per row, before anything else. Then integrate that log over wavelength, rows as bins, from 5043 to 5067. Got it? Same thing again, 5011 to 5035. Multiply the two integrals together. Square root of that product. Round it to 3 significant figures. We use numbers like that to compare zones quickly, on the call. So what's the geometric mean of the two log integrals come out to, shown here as 26.5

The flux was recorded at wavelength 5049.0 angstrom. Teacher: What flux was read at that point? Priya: 12.73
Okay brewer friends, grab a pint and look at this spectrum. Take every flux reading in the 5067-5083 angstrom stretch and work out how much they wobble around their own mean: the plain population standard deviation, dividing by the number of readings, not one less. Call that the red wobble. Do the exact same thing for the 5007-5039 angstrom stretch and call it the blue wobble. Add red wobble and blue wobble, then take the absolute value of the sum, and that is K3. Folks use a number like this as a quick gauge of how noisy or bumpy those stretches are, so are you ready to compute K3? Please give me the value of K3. 1.03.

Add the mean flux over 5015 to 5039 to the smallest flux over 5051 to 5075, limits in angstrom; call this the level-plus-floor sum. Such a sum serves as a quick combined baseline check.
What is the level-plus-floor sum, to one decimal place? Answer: 24.1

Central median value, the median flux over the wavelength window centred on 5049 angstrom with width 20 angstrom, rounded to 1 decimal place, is 12.7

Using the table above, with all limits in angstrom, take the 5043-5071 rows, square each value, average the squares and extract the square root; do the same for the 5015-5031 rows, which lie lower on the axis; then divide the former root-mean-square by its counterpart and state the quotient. 1.06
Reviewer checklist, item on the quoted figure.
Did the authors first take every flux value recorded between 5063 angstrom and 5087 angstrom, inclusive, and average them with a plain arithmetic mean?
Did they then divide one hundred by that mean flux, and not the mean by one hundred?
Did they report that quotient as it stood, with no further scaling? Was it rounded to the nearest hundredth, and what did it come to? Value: 8.42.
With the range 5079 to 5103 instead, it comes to 8.83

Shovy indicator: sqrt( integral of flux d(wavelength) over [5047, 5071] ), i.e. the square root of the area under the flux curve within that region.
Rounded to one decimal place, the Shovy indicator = 17.6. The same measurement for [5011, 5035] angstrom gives 17.2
